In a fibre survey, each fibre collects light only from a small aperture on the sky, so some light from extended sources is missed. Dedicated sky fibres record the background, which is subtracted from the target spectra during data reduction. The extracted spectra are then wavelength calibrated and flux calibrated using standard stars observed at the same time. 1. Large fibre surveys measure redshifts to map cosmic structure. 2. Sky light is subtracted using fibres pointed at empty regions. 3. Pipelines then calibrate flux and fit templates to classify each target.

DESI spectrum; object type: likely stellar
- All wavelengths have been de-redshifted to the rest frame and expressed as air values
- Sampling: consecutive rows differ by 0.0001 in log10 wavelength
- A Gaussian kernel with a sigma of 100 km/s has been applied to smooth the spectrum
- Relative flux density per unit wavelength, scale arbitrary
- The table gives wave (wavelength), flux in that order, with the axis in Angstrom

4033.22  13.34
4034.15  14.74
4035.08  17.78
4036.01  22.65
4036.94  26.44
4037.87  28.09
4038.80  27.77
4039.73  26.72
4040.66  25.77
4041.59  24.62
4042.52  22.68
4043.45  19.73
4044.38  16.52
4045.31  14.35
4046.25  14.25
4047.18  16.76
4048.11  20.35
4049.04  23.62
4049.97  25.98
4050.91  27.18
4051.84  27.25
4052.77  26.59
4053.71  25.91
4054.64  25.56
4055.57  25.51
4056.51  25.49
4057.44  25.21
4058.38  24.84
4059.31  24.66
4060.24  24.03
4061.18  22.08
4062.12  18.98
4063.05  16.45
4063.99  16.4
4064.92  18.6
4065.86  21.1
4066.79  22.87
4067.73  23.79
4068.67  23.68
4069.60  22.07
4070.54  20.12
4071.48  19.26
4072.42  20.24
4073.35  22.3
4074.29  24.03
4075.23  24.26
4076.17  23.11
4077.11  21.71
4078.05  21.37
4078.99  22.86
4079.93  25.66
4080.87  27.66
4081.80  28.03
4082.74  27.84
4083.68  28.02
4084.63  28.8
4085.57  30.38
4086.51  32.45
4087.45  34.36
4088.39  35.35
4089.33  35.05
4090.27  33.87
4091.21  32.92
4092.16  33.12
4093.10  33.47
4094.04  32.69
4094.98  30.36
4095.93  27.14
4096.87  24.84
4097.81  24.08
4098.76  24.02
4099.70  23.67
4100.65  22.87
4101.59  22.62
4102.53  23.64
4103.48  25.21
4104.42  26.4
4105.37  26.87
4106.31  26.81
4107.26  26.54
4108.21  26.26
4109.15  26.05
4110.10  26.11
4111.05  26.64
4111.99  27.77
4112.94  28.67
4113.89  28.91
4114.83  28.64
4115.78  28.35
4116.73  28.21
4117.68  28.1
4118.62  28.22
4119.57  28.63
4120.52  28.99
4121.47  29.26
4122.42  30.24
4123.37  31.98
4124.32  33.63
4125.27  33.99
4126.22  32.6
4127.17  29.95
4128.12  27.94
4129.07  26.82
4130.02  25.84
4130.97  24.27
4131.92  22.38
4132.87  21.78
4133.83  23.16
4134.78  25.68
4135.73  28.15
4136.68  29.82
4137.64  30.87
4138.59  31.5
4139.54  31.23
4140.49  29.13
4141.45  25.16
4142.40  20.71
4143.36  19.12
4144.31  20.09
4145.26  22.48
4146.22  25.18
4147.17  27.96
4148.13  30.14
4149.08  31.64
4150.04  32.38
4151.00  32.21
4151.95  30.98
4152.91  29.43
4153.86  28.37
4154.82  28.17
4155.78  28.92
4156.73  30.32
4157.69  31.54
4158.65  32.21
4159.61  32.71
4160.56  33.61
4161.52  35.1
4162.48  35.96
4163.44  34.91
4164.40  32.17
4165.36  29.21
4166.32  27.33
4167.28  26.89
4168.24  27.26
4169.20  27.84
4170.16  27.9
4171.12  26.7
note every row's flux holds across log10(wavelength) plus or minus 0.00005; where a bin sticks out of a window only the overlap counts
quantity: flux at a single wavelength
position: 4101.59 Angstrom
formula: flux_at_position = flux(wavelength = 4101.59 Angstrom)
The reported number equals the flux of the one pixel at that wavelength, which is 22.62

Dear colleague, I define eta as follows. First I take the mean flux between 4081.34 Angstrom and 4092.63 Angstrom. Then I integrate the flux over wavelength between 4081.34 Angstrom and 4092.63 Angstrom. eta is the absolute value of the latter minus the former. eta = 326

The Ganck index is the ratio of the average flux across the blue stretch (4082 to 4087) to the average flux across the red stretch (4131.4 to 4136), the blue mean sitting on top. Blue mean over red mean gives 1.22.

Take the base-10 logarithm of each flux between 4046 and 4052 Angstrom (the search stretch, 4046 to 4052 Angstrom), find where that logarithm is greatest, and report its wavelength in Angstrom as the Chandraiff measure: 4051.84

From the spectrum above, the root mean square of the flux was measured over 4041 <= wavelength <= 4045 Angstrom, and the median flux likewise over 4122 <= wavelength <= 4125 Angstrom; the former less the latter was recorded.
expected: -11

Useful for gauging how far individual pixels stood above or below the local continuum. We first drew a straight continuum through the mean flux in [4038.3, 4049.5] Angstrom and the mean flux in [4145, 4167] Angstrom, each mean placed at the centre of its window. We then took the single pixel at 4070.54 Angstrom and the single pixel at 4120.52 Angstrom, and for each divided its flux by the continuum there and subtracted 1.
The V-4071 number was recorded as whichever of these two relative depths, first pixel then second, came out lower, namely -0.14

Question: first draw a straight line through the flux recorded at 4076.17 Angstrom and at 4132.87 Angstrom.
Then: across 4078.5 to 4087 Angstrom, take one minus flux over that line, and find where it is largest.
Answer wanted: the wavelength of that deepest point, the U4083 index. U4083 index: 4078.99 Angstrom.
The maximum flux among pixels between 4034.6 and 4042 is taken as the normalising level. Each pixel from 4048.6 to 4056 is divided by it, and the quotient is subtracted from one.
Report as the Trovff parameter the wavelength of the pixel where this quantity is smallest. 4051.84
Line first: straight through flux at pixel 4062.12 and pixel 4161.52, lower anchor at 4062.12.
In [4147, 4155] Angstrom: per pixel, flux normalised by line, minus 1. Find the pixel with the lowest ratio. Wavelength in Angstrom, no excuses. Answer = 4154.82 Angstrom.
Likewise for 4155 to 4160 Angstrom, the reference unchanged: 4155.78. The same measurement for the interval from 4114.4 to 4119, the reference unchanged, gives 4118.62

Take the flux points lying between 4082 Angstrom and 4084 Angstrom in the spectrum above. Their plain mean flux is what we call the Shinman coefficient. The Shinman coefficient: 28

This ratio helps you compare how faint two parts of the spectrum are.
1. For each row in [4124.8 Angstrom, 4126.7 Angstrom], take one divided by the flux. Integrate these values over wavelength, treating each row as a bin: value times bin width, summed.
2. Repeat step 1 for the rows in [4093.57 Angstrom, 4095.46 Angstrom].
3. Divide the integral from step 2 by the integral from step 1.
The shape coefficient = 1.05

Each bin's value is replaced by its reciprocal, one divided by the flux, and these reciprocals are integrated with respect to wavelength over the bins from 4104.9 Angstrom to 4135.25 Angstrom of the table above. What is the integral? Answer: 1.1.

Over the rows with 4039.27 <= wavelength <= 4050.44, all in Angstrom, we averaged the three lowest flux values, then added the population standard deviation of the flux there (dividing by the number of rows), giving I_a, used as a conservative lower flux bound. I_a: 19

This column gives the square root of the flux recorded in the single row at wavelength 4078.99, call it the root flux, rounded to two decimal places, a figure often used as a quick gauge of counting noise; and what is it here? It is 4.78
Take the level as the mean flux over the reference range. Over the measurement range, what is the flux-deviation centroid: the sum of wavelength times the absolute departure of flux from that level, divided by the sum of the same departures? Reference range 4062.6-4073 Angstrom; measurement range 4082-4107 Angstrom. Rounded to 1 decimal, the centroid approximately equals 4092.3 Angstrom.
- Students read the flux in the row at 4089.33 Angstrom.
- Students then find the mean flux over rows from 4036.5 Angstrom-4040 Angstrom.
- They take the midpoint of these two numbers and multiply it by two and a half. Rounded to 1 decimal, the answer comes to 77.9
